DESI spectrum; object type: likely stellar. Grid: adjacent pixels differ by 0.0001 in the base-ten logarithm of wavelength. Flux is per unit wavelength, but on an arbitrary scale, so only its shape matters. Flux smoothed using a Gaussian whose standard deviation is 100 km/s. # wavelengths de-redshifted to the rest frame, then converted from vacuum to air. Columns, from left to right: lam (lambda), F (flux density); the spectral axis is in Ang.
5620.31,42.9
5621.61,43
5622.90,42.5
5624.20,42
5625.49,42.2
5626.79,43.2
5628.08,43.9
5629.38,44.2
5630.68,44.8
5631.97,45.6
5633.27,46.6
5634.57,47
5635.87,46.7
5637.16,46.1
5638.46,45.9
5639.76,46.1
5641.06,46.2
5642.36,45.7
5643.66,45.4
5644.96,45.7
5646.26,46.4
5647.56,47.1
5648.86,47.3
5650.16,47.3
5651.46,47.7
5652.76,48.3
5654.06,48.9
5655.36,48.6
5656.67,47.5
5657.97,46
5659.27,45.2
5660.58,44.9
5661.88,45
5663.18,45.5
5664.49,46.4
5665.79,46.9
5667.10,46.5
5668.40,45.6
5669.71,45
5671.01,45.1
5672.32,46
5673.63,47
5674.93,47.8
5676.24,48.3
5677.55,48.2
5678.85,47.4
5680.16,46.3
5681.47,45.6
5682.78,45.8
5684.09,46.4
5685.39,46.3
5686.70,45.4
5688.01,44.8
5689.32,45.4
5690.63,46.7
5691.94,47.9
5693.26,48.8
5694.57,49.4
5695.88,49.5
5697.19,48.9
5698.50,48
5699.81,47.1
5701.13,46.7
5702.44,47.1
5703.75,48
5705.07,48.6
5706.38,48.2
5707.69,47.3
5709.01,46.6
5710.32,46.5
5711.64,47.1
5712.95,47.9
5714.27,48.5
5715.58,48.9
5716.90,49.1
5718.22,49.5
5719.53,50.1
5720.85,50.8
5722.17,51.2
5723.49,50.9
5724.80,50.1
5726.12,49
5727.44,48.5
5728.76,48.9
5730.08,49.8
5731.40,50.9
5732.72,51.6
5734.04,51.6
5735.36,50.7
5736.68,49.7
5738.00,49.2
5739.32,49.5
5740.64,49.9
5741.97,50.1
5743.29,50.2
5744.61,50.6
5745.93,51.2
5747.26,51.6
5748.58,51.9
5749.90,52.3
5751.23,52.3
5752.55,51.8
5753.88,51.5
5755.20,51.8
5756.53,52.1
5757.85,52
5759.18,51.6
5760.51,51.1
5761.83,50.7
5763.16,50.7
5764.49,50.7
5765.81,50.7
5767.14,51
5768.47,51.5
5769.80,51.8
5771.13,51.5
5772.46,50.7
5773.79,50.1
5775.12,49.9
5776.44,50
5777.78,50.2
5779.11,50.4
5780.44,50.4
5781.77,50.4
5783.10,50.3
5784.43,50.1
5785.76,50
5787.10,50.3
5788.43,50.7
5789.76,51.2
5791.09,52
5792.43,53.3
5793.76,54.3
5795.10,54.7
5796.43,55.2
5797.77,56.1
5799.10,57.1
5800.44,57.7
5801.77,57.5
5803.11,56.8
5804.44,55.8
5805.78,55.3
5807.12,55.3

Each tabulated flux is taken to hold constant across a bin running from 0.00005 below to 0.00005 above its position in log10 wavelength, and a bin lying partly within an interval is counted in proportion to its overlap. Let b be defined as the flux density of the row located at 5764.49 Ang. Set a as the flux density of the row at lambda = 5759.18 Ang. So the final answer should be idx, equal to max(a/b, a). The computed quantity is 51.60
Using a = 51.6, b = 50.7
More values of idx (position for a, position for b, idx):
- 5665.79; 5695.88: 46.90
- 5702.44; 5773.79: 47.10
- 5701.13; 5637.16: 46.70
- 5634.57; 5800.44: 47.00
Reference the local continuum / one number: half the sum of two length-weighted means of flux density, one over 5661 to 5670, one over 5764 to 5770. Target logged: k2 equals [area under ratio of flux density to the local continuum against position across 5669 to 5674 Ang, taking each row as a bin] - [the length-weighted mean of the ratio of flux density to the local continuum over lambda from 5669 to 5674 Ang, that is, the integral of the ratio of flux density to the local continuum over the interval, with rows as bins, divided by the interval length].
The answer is 3.8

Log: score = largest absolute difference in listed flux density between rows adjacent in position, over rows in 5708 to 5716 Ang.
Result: 0.80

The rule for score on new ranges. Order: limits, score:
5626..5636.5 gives 1.00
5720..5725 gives 0.80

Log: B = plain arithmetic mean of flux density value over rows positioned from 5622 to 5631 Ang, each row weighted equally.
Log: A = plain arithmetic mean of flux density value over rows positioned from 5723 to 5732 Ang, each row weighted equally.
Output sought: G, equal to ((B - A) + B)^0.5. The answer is 6.07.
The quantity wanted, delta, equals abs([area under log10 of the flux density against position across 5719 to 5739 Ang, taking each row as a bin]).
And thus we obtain 34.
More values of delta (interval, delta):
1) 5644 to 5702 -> 97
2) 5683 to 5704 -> 35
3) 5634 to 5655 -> 35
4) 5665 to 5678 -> 22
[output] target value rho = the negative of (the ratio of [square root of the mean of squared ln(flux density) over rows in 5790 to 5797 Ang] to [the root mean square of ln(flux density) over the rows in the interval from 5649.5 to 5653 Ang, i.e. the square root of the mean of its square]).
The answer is -1.03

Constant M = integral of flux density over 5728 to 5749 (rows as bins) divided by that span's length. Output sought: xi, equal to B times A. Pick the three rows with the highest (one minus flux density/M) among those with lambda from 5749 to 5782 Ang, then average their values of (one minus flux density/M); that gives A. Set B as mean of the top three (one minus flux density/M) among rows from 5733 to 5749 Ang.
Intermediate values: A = 0.01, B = 0.019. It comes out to 0.0002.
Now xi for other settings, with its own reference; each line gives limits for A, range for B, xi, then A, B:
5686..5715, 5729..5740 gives 0.0020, 0.10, 0.019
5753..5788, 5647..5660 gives 0.0008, 0.01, 0.086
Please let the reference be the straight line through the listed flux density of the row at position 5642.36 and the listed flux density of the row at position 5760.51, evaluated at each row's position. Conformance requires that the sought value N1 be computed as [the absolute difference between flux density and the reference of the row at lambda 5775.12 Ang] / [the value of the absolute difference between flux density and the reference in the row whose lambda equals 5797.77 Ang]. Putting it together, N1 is 0.6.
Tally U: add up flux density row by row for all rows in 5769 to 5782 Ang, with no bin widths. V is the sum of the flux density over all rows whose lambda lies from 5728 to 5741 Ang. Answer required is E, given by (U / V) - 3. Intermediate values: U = 505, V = 502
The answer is -1.99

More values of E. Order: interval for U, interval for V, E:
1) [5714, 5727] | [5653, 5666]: -1.93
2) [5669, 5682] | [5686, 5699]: -2.02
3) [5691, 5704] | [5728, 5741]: -2.04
